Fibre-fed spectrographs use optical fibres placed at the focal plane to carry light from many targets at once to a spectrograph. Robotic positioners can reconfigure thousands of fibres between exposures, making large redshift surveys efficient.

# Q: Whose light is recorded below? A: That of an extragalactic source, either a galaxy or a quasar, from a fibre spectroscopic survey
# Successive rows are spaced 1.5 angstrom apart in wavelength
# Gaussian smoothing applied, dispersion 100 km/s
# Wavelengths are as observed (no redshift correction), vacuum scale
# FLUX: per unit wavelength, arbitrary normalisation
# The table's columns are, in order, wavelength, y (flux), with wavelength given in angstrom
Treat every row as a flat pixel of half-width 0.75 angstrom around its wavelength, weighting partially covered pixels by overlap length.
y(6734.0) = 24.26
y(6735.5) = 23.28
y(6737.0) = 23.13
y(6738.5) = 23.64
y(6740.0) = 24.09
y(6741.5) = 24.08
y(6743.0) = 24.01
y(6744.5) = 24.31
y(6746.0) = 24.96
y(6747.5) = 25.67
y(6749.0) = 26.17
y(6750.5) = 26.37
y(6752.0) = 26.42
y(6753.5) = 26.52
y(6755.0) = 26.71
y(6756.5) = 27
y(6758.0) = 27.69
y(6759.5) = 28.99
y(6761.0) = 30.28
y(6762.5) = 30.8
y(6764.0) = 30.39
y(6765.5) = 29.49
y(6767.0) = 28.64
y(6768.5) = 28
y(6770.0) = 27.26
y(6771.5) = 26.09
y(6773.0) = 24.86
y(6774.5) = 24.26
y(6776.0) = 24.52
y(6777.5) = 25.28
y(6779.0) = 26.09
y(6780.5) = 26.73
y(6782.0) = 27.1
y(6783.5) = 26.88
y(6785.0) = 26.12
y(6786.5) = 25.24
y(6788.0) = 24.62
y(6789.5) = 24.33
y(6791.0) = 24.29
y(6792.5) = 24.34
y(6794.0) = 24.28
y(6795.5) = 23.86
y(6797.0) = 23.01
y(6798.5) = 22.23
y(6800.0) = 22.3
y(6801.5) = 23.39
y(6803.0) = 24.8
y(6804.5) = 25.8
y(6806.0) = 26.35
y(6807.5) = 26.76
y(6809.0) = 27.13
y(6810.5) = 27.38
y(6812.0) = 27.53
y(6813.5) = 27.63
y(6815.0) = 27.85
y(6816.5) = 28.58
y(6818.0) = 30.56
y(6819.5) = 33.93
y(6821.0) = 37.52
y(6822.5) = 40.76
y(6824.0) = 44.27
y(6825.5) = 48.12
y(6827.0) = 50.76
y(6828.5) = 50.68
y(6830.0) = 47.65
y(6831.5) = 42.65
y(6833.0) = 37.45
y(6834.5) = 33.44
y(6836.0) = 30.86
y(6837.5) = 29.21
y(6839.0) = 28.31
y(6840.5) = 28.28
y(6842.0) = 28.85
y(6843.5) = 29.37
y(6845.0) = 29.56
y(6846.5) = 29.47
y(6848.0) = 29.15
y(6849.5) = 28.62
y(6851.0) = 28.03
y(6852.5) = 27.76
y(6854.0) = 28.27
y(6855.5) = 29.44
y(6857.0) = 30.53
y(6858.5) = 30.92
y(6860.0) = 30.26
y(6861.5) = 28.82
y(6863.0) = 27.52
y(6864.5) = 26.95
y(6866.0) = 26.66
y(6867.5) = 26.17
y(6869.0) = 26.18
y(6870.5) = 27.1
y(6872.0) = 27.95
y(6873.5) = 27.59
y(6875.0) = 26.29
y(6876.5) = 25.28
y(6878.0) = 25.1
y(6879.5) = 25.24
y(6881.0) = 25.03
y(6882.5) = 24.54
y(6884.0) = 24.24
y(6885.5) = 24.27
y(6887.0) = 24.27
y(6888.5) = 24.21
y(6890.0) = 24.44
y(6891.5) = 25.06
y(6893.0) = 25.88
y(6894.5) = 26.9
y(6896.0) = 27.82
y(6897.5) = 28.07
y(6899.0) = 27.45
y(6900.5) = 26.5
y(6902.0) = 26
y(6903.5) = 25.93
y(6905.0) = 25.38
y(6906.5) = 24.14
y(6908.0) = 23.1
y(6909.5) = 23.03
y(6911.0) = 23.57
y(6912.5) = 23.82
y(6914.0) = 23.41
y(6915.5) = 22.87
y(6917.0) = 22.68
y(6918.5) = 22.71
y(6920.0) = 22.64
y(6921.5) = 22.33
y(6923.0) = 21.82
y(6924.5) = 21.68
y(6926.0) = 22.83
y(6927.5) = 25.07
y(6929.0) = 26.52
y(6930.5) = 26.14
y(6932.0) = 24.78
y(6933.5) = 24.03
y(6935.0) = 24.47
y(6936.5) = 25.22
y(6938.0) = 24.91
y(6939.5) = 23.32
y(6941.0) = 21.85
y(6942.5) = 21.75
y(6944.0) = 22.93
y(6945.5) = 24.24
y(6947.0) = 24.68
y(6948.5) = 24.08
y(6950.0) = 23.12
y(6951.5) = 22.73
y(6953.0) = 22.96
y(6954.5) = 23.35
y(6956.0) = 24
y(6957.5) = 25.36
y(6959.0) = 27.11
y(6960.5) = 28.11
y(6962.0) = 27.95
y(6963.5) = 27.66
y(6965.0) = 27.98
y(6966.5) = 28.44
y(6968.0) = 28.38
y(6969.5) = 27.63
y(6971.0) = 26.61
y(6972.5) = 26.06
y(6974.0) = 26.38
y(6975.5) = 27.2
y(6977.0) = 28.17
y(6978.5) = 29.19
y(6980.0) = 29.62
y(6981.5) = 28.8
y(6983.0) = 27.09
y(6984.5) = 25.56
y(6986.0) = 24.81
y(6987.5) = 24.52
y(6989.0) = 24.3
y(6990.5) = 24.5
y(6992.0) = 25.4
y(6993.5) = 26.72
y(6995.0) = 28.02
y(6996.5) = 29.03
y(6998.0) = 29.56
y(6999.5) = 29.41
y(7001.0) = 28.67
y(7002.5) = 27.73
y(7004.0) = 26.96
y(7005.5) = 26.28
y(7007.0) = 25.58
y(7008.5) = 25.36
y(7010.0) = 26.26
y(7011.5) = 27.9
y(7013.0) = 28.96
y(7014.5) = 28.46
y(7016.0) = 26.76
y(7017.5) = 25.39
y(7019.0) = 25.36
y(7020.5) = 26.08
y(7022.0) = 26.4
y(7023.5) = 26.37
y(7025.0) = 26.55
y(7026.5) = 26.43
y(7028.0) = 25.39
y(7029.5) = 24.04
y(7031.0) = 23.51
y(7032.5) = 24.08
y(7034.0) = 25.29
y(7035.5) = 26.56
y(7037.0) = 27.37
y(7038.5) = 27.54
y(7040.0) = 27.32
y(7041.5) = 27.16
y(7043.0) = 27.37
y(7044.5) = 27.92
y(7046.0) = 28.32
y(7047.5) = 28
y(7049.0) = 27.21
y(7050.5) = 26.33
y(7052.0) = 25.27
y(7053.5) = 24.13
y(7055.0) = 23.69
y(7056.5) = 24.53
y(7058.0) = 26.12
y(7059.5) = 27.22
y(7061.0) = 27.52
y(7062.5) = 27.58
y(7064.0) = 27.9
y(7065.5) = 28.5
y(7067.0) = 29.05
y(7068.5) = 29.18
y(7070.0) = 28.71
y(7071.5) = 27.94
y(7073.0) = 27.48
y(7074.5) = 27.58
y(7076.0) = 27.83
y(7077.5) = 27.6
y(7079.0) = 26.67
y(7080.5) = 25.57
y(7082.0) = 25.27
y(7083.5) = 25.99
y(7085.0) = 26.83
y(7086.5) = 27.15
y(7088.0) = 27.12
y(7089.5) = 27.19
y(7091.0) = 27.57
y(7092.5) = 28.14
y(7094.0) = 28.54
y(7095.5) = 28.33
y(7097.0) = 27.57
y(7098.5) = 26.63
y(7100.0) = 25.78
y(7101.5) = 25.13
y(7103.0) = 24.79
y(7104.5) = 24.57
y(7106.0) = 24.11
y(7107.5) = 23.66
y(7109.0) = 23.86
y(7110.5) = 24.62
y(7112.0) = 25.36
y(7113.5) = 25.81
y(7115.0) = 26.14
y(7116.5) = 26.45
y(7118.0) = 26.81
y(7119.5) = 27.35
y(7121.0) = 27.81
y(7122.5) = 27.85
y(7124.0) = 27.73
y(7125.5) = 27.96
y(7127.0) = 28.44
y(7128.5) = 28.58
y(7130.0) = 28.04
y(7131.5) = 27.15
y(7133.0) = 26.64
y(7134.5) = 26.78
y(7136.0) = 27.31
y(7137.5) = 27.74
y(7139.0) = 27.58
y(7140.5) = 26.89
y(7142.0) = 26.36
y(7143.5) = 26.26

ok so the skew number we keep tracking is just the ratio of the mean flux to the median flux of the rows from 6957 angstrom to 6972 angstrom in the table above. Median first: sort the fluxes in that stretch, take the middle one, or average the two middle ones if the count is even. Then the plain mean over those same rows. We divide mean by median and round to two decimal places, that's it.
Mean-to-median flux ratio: 0.99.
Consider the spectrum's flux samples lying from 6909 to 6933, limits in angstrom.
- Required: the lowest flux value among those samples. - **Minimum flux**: 21.68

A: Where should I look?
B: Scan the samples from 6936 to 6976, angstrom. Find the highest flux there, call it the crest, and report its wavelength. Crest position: 6966.5 angstrom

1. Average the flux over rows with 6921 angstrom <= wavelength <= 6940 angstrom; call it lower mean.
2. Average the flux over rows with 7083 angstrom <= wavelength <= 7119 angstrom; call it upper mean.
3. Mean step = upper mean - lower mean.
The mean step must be 2.1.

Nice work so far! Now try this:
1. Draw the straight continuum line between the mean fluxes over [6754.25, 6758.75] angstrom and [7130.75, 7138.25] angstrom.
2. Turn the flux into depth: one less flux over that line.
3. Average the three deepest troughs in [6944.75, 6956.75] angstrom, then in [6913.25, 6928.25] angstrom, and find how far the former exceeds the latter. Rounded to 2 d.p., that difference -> -0.04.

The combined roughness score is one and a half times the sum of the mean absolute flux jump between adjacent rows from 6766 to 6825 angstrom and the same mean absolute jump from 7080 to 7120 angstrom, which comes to 2.1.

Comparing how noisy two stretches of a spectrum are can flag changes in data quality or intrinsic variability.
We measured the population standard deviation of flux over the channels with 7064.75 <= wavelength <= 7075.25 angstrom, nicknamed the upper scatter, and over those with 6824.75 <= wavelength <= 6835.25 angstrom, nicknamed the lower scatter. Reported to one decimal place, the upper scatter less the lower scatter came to -5.6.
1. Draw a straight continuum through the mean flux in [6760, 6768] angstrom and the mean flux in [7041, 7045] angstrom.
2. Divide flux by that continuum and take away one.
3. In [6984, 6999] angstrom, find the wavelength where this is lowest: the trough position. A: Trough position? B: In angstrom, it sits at 6989.0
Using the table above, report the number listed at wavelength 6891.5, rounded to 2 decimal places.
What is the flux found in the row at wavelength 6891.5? 25.06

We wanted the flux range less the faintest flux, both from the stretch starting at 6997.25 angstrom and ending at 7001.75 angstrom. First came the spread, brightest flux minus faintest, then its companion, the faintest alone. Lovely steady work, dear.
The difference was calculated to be -27.8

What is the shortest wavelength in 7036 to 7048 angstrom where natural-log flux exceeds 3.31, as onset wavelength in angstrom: 7038.5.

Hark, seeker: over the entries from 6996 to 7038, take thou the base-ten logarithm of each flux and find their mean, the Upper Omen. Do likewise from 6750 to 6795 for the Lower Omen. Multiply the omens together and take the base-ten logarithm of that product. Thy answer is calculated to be 0.307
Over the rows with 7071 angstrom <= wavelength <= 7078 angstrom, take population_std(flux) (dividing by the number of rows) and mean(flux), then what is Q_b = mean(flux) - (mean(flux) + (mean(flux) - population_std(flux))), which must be -27.5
